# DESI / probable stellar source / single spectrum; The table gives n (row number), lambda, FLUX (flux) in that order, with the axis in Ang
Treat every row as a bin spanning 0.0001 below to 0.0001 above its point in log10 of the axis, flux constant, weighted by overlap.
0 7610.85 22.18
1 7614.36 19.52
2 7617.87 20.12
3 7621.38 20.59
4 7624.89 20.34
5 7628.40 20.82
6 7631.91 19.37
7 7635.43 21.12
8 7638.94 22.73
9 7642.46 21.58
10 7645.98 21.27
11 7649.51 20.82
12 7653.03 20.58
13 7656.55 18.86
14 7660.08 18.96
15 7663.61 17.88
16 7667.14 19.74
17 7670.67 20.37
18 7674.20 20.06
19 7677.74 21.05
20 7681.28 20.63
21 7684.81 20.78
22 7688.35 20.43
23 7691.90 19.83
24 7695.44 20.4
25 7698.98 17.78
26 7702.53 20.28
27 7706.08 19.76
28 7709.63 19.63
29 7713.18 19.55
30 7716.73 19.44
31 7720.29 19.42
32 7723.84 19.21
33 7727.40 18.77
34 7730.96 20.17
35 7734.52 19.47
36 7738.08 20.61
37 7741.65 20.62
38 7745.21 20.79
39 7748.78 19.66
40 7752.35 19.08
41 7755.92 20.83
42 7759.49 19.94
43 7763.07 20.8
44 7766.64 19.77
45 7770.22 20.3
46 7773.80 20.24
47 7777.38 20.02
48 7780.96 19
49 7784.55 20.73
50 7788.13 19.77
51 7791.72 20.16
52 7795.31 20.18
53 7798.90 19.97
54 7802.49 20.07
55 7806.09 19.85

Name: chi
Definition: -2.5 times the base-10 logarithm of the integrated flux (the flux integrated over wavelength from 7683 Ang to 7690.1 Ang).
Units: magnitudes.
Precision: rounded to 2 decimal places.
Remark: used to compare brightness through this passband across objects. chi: -5.41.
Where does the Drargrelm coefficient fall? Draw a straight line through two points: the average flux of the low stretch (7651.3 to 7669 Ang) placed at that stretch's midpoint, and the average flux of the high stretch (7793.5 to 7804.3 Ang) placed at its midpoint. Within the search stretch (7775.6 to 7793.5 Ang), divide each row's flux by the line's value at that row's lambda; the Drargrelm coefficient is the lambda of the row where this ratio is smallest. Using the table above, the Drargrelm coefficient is 7780.96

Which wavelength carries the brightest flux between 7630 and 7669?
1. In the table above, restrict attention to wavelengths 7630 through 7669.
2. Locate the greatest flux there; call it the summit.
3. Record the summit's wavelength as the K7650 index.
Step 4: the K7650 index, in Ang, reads 7638.94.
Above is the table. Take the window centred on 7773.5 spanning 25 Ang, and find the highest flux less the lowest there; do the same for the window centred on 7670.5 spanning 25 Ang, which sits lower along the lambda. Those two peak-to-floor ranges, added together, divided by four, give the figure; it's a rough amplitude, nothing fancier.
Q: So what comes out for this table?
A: 1.24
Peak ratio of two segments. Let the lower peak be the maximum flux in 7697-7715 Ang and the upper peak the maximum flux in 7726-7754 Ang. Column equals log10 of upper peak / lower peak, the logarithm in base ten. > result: 0.011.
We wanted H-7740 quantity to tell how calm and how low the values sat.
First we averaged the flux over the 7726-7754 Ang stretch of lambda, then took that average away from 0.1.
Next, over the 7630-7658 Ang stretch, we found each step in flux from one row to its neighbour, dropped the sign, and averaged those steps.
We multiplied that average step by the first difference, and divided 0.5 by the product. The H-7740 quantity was -0.024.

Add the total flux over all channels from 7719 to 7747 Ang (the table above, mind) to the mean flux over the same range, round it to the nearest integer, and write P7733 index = 179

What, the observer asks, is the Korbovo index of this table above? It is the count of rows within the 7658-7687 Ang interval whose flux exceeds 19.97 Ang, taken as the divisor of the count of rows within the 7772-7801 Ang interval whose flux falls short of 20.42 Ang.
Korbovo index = 1.4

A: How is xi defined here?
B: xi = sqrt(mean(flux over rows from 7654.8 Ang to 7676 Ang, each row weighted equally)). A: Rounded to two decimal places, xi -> 4.39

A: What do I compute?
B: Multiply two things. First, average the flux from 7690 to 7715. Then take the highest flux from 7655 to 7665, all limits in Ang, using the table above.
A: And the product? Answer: 372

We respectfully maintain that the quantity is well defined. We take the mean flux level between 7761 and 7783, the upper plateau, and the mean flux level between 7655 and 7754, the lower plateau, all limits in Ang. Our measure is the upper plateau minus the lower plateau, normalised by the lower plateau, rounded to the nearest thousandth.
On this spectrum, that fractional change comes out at 0.013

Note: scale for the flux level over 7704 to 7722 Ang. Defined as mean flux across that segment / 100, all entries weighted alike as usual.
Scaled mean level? 0.196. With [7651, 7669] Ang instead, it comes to 0.192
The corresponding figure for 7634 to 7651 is 0.215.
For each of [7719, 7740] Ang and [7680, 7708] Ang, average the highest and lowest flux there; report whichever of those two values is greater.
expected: 19.7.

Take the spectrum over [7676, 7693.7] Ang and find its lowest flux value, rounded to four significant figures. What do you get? 19.83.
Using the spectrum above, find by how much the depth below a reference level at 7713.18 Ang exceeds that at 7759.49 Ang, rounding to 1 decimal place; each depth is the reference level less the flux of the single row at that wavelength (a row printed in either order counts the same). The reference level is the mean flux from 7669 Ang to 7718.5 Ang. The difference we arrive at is 0.4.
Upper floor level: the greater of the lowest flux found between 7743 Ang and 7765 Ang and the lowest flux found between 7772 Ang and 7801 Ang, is 19.1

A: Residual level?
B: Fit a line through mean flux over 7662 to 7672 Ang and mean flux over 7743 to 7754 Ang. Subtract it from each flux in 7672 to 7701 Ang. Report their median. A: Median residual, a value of 0.93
